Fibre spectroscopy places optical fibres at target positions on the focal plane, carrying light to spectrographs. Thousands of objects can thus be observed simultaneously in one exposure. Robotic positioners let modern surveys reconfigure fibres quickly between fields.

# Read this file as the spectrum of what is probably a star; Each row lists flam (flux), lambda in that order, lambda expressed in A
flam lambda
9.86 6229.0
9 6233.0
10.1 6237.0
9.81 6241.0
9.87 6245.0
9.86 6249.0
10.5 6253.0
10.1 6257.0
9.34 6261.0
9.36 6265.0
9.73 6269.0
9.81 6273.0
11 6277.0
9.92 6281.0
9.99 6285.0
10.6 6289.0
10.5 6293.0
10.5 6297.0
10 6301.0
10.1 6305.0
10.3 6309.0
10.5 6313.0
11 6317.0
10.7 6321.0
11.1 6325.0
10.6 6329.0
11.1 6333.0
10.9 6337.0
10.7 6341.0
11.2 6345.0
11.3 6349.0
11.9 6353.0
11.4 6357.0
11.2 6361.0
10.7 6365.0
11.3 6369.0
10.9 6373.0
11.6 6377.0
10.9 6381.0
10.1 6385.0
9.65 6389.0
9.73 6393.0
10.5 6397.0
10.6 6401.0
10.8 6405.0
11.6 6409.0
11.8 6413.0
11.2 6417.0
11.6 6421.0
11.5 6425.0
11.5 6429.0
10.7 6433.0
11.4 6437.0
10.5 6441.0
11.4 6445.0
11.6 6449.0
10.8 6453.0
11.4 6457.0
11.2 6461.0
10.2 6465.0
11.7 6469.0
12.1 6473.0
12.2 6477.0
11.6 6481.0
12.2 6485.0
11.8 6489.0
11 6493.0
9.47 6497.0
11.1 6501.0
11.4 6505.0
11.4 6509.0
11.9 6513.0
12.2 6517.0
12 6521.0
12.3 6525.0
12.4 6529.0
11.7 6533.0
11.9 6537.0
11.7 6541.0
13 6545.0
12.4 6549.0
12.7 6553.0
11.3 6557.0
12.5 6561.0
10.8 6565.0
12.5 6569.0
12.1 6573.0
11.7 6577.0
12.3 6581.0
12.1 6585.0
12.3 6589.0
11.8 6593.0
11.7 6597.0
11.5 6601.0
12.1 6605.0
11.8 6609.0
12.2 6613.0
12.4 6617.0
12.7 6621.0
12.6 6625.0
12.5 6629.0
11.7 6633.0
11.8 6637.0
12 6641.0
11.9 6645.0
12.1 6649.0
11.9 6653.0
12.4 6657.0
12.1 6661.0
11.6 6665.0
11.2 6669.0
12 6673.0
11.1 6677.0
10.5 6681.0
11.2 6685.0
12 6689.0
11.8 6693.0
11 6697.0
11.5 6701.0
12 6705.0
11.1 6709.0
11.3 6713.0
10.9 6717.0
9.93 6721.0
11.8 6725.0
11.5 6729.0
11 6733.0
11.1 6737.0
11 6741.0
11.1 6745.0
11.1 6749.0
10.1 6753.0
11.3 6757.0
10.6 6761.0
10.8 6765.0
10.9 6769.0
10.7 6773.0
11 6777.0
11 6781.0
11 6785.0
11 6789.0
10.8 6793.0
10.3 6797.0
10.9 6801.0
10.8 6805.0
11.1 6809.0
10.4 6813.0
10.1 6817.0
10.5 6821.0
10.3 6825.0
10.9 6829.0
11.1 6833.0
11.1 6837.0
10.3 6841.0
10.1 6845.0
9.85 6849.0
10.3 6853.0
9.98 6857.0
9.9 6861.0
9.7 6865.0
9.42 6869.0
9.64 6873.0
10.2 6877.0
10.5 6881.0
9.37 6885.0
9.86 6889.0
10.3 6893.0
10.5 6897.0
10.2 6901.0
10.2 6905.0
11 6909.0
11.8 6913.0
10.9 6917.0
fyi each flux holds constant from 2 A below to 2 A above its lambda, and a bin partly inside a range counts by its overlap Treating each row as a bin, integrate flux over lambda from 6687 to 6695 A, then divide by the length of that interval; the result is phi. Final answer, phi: 11.9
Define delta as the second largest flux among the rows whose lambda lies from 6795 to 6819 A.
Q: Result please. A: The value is 10.9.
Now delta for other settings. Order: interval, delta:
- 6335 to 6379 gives 11.6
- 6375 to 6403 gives 10.9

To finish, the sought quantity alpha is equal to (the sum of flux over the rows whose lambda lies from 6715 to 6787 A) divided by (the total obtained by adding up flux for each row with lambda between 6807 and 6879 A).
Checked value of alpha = 1.06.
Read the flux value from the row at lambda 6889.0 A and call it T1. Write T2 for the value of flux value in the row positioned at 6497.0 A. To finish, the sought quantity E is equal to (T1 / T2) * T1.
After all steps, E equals 10.3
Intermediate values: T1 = 9.86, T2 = 9.47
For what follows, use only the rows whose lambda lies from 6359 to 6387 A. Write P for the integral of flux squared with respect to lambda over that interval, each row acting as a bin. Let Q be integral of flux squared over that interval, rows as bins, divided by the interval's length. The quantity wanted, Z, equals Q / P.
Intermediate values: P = 3367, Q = 120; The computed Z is 0.036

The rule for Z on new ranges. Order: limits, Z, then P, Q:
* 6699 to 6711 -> 0.083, 1598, 133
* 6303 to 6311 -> 0.125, 832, 104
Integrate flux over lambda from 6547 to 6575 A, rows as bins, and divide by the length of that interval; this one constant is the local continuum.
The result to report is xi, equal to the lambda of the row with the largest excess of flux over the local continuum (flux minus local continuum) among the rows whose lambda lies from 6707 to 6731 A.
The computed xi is 6725.0 A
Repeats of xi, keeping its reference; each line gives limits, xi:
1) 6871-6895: 6881.0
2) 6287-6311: 6289.0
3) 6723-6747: 6725.0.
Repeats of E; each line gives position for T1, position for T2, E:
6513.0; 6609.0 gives 12.0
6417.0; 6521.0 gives 10.5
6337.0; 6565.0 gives 11.0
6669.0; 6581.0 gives 10.2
